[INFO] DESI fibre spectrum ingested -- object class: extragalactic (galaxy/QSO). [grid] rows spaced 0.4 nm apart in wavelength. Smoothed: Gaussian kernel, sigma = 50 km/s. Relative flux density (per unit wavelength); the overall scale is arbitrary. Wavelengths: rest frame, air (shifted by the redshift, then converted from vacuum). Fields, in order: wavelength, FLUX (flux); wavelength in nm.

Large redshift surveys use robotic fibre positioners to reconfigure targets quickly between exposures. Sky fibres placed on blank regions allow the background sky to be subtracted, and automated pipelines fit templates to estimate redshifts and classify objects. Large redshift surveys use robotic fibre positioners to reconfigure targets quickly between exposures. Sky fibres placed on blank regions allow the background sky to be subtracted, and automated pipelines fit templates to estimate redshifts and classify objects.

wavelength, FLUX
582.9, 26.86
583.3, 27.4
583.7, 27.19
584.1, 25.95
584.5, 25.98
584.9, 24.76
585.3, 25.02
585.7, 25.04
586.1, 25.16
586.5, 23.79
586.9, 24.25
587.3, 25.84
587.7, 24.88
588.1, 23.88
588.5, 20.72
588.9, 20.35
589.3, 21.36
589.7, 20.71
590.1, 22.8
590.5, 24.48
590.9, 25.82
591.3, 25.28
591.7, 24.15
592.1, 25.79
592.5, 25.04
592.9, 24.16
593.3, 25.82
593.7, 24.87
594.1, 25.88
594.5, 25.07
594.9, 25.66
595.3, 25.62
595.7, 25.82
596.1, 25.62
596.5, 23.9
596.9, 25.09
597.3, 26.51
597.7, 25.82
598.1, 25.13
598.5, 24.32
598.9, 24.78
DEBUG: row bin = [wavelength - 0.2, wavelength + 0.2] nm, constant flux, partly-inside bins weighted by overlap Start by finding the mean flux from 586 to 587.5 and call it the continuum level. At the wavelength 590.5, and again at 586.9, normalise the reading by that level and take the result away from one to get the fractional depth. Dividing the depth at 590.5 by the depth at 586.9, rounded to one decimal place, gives 0.5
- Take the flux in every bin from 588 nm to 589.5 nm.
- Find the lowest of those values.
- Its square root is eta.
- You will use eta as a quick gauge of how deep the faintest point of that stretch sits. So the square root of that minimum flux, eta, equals 4.51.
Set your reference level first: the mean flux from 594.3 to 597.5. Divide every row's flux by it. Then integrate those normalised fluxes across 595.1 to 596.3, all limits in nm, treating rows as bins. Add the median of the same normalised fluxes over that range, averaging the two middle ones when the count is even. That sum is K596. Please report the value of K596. 2.22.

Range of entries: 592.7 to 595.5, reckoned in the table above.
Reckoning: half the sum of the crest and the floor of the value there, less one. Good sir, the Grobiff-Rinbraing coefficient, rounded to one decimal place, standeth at 24.0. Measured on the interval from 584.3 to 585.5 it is 24.4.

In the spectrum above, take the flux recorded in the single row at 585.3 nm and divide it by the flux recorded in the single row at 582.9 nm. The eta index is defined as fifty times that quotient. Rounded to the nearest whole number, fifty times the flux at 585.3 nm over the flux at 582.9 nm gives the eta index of 47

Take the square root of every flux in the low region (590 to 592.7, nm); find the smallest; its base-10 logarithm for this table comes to 0.679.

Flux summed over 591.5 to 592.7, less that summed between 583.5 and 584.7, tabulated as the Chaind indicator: -4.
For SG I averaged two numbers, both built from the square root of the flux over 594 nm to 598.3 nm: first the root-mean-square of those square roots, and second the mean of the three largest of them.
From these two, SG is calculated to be 5.08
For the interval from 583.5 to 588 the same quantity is 5.08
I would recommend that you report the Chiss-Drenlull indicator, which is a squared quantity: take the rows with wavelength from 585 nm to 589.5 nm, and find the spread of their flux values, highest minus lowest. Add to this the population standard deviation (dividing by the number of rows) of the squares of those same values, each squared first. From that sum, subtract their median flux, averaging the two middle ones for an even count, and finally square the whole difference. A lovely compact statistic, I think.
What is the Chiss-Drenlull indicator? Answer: 4367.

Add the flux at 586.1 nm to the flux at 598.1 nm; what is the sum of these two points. 50.3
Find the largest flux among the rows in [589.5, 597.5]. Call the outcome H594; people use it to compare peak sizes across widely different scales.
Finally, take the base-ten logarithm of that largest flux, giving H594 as 1.423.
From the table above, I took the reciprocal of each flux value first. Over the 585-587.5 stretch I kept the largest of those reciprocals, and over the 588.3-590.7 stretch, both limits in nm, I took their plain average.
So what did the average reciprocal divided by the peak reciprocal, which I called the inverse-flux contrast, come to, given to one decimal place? 1.1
